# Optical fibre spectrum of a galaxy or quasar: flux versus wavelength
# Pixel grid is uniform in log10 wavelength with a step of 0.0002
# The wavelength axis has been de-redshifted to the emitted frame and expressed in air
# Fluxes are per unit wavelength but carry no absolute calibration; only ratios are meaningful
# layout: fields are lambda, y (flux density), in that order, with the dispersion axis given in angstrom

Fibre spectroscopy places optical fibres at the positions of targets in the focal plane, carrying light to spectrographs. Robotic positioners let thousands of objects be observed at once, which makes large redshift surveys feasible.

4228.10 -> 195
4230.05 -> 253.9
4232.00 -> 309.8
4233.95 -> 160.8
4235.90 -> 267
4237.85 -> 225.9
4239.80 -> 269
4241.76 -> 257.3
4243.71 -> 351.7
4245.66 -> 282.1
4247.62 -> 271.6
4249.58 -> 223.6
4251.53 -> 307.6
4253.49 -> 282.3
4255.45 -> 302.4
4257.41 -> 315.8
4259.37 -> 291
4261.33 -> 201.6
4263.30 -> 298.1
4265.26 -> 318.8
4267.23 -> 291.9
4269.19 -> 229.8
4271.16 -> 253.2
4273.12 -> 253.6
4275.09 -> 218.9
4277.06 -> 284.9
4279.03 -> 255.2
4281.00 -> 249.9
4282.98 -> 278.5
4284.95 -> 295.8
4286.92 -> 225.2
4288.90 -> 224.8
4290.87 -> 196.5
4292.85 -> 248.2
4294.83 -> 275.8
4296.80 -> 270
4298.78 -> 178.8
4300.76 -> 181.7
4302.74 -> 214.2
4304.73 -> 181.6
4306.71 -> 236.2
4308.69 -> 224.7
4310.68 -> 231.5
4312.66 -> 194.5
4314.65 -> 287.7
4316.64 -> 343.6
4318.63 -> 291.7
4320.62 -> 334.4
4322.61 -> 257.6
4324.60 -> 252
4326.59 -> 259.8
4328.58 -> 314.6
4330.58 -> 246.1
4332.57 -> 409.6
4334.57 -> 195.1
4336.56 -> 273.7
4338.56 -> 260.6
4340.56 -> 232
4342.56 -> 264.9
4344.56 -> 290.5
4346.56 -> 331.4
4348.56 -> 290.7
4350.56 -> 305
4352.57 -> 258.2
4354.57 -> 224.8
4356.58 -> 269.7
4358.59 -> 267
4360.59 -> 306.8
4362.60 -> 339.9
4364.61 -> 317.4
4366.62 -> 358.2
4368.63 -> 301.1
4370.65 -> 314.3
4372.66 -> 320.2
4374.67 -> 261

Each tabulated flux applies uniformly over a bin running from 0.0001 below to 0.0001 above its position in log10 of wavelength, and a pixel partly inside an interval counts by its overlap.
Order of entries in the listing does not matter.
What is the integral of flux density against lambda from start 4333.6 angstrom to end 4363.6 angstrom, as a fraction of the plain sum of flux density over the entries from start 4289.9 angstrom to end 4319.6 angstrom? 2.31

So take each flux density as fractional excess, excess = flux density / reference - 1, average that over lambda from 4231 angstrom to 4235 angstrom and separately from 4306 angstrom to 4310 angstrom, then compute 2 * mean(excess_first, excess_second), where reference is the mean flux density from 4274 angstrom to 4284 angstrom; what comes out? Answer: -0.19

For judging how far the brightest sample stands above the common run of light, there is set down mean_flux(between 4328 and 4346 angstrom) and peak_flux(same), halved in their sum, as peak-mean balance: 343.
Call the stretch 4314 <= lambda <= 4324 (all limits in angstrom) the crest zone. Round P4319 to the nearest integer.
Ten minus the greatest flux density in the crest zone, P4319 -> -334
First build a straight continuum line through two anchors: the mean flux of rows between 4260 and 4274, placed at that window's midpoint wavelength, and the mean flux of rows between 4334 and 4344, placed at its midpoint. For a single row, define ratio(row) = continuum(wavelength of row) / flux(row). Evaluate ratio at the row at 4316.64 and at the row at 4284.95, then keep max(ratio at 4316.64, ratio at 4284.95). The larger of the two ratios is 0.88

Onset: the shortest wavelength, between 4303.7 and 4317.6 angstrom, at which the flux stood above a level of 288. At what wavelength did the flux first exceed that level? 4316.64 angstrom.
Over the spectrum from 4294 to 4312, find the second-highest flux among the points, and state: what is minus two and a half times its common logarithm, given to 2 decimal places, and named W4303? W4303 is -6.08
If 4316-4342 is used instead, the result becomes -6.34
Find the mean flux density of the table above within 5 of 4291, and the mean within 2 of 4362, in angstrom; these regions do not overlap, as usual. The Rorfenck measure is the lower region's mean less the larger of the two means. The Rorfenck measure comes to -89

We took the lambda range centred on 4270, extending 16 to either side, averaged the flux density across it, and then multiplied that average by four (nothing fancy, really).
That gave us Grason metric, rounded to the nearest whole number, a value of 1085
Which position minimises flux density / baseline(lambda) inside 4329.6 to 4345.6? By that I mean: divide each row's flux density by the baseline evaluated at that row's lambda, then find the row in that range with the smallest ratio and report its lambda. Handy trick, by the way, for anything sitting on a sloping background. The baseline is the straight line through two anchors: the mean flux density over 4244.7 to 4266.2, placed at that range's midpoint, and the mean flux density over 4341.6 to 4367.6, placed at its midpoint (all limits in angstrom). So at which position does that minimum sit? 4334.57 angstrom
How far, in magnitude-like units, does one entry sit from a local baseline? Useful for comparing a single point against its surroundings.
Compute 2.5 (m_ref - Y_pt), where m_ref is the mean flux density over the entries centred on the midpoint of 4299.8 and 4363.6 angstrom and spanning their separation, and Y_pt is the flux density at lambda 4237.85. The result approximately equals 105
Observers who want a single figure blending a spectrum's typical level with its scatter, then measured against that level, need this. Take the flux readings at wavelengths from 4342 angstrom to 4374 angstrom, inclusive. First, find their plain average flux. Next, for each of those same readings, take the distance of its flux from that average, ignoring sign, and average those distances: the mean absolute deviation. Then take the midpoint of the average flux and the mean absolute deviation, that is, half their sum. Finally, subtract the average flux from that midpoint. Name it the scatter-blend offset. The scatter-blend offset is -135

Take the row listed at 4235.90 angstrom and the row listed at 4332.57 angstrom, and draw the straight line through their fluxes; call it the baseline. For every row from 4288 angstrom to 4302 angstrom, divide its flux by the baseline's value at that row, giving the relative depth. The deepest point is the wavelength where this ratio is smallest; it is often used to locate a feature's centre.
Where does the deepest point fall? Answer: 4298.78 angstrom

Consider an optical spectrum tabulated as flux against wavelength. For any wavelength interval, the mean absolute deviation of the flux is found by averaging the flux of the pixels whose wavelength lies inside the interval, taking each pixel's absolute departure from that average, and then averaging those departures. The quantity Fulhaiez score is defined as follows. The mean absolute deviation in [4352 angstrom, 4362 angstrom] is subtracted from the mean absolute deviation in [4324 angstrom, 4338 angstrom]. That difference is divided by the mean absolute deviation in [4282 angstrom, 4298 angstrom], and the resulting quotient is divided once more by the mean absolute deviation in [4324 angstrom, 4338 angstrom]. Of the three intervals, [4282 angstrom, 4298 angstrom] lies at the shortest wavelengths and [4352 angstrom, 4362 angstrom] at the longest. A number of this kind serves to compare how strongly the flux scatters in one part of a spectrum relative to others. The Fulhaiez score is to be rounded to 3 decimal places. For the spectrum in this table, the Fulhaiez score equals 0.021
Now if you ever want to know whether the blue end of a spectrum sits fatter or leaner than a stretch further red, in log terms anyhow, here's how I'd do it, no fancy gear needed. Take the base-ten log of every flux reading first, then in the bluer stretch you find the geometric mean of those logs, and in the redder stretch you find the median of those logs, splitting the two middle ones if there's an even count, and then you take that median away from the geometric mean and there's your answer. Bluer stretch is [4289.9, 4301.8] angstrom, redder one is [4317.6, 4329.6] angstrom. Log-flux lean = -0.10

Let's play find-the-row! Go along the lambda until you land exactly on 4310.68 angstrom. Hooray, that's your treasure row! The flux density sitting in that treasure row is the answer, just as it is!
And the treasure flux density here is 231.5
